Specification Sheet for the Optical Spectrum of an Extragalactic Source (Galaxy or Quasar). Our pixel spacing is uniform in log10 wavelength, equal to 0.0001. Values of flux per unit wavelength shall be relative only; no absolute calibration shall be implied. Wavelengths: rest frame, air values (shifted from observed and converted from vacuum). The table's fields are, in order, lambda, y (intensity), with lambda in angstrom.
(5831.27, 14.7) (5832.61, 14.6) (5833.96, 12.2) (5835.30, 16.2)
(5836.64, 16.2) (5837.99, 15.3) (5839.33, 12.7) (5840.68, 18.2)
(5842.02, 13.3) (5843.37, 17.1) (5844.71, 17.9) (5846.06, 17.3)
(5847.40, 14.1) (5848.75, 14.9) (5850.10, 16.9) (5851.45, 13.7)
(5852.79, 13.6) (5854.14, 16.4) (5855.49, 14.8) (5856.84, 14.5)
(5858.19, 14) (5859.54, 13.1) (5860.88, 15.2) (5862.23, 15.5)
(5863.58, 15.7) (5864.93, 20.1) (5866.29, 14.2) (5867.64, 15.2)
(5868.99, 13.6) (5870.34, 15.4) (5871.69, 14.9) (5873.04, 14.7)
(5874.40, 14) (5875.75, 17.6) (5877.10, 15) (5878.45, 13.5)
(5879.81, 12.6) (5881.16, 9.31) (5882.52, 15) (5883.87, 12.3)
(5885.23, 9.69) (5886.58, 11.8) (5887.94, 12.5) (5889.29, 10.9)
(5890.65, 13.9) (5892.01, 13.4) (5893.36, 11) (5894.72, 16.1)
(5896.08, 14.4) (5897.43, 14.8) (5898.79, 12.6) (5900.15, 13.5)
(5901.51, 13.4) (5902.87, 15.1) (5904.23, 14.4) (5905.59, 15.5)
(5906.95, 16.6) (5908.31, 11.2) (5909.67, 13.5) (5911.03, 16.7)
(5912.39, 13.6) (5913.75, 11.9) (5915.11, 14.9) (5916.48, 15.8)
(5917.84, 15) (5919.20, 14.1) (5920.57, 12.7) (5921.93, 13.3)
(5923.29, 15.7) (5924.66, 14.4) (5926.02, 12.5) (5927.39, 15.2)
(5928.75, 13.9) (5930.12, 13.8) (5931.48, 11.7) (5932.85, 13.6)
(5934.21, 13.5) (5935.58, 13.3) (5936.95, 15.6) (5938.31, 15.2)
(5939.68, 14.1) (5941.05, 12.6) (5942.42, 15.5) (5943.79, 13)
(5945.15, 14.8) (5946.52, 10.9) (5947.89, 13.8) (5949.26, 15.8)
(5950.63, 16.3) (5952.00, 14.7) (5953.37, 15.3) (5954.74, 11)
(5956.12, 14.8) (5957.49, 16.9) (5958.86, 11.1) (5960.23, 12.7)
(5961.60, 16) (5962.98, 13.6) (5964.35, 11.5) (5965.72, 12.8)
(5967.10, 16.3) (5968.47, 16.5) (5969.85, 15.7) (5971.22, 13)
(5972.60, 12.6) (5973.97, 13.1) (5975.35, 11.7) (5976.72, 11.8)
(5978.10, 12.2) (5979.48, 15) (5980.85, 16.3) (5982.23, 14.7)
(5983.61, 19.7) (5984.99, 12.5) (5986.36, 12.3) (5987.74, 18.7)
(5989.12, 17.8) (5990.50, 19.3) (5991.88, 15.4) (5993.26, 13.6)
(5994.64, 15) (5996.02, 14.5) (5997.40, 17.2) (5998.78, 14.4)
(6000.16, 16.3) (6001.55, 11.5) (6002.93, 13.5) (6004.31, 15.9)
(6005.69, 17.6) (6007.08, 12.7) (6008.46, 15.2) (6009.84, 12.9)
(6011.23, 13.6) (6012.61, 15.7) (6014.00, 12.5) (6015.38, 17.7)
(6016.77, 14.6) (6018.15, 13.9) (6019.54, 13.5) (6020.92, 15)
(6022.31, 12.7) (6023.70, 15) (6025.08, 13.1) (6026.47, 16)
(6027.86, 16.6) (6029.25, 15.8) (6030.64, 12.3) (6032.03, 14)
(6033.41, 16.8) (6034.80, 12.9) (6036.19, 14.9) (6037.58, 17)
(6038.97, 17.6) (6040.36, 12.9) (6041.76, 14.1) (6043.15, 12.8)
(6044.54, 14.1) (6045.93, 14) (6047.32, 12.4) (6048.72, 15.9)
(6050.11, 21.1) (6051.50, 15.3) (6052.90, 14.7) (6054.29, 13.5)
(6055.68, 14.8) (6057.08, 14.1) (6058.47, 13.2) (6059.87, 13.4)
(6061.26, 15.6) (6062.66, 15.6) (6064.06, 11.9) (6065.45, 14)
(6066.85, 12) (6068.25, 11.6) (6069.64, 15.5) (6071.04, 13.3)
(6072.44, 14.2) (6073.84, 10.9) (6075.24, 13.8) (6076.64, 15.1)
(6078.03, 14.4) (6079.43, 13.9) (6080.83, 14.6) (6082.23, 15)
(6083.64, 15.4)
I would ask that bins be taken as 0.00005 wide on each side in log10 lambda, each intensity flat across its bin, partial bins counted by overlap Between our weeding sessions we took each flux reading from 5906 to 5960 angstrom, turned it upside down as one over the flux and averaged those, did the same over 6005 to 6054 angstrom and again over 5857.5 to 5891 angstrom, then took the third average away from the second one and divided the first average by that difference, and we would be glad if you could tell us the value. -15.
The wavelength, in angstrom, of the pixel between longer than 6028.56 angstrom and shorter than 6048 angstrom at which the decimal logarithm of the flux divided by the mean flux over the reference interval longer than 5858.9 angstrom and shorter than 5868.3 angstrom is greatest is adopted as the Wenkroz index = 6038.97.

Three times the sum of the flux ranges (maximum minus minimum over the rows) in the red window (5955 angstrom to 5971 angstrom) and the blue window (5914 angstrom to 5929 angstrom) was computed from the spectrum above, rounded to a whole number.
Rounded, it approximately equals 27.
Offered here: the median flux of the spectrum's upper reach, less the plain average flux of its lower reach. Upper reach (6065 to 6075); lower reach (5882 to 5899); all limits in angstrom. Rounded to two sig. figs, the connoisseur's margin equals 0.35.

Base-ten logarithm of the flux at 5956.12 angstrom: 1.17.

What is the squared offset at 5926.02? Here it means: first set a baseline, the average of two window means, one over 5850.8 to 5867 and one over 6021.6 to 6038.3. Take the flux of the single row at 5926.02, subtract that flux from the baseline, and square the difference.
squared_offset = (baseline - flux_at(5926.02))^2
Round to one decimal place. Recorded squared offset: 5.8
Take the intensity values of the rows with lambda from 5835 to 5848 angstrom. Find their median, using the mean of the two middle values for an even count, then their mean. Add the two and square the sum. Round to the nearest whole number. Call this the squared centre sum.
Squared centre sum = 1026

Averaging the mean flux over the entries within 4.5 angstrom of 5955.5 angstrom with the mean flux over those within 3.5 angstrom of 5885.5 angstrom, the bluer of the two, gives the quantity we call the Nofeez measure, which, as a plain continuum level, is 13.1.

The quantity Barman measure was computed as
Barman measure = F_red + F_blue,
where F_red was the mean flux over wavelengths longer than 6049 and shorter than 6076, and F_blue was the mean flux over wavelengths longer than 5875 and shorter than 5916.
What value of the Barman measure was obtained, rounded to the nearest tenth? 27.7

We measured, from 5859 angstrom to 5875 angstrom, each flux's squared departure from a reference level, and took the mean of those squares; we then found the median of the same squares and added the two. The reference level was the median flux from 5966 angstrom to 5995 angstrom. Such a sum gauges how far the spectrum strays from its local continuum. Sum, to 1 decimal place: 3.2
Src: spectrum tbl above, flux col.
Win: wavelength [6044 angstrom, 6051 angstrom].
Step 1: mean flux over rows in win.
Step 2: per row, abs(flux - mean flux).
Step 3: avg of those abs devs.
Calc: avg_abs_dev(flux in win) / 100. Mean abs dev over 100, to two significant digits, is 0.024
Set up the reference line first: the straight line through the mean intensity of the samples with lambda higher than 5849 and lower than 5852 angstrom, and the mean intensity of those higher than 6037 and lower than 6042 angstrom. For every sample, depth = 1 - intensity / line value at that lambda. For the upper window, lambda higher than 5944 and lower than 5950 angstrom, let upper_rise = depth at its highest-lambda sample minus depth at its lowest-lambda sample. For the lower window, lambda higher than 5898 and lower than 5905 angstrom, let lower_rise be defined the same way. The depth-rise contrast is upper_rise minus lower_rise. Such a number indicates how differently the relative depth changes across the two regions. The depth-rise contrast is 0.1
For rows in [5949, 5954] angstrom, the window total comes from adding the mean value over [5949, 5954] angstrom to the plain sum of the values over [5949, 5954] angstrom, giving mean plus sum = 78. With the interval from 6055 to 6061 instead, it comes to 69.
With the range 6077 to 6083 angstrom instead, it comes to 72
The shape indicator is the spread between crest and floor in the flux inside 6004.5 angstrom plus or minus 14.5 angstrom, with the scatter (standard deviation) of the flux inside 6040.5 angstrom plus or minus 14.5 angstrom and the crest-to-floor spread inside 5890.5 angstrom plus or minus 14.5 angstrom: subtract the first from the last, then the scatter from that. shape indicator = -3.1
